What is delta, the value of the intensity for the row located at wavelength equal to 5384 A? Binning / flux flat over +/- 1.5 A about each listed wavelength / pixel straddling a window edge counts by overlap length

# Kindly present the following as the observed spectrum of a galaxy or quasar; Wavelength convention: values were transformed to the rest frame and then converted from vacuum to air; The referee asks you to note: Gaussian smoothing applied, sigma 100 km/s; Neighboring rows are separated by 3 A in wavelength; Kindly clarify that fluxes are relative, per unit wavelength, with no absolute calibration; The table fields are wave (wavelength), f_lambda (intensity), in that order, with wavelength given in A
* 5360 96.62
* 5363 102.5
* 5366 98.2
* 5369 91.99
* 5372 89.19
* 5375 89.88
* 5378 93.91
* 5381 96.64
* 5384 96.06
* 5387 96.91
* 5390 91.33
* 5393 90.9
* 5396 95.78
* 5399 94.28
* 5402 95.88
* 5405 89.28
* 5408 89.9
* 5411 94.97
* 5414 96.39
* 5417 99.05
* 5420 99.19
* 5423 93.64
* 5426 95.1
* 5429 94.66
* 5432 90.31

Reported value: 96.06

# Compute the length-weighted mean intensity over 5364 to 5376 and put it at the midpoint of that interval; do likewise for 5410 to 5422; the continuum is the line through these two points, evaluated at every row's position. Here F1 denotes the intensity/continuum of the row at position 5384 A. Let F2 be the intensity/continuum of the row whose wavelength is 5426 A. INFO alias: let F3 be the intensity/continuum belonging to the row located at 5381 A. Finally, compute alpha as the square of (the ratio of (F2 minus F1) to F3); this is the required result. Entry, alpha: 0.0026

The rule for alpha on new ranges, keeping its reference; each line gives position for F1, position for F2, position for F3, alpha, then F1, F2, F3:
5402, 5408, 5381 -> 0.0044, 1.00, 0.93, 1.03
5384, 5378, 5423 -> 0.0003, 1.02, 1.00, 0.96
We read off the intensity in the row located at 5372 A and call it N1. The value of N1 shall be 89.19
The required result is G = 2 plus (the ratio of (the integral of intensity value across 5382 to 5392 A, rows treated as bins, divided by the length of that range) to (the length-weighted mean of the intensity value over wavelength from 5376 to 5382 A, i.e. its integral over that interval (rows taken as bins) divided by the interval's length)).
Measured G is 3.00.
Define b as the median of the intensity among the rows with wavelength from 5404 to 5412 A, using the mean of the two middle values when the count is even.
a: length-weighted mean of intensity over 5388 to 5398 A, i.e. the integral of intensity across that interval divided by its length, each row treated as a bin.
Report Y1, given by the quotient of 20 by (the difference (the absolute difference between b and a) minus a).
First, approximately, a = 93.0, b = 89.9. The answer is -0.222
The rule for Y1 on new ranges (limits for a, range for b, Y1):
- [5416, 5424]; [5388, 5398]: -0.219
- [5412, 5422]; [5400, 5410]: -0.222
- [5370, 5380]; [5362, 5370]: -0.237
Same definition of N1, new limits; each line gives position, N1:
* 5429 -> 94.66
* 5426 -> 95.1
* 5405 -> 89.28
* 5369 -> 91.99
